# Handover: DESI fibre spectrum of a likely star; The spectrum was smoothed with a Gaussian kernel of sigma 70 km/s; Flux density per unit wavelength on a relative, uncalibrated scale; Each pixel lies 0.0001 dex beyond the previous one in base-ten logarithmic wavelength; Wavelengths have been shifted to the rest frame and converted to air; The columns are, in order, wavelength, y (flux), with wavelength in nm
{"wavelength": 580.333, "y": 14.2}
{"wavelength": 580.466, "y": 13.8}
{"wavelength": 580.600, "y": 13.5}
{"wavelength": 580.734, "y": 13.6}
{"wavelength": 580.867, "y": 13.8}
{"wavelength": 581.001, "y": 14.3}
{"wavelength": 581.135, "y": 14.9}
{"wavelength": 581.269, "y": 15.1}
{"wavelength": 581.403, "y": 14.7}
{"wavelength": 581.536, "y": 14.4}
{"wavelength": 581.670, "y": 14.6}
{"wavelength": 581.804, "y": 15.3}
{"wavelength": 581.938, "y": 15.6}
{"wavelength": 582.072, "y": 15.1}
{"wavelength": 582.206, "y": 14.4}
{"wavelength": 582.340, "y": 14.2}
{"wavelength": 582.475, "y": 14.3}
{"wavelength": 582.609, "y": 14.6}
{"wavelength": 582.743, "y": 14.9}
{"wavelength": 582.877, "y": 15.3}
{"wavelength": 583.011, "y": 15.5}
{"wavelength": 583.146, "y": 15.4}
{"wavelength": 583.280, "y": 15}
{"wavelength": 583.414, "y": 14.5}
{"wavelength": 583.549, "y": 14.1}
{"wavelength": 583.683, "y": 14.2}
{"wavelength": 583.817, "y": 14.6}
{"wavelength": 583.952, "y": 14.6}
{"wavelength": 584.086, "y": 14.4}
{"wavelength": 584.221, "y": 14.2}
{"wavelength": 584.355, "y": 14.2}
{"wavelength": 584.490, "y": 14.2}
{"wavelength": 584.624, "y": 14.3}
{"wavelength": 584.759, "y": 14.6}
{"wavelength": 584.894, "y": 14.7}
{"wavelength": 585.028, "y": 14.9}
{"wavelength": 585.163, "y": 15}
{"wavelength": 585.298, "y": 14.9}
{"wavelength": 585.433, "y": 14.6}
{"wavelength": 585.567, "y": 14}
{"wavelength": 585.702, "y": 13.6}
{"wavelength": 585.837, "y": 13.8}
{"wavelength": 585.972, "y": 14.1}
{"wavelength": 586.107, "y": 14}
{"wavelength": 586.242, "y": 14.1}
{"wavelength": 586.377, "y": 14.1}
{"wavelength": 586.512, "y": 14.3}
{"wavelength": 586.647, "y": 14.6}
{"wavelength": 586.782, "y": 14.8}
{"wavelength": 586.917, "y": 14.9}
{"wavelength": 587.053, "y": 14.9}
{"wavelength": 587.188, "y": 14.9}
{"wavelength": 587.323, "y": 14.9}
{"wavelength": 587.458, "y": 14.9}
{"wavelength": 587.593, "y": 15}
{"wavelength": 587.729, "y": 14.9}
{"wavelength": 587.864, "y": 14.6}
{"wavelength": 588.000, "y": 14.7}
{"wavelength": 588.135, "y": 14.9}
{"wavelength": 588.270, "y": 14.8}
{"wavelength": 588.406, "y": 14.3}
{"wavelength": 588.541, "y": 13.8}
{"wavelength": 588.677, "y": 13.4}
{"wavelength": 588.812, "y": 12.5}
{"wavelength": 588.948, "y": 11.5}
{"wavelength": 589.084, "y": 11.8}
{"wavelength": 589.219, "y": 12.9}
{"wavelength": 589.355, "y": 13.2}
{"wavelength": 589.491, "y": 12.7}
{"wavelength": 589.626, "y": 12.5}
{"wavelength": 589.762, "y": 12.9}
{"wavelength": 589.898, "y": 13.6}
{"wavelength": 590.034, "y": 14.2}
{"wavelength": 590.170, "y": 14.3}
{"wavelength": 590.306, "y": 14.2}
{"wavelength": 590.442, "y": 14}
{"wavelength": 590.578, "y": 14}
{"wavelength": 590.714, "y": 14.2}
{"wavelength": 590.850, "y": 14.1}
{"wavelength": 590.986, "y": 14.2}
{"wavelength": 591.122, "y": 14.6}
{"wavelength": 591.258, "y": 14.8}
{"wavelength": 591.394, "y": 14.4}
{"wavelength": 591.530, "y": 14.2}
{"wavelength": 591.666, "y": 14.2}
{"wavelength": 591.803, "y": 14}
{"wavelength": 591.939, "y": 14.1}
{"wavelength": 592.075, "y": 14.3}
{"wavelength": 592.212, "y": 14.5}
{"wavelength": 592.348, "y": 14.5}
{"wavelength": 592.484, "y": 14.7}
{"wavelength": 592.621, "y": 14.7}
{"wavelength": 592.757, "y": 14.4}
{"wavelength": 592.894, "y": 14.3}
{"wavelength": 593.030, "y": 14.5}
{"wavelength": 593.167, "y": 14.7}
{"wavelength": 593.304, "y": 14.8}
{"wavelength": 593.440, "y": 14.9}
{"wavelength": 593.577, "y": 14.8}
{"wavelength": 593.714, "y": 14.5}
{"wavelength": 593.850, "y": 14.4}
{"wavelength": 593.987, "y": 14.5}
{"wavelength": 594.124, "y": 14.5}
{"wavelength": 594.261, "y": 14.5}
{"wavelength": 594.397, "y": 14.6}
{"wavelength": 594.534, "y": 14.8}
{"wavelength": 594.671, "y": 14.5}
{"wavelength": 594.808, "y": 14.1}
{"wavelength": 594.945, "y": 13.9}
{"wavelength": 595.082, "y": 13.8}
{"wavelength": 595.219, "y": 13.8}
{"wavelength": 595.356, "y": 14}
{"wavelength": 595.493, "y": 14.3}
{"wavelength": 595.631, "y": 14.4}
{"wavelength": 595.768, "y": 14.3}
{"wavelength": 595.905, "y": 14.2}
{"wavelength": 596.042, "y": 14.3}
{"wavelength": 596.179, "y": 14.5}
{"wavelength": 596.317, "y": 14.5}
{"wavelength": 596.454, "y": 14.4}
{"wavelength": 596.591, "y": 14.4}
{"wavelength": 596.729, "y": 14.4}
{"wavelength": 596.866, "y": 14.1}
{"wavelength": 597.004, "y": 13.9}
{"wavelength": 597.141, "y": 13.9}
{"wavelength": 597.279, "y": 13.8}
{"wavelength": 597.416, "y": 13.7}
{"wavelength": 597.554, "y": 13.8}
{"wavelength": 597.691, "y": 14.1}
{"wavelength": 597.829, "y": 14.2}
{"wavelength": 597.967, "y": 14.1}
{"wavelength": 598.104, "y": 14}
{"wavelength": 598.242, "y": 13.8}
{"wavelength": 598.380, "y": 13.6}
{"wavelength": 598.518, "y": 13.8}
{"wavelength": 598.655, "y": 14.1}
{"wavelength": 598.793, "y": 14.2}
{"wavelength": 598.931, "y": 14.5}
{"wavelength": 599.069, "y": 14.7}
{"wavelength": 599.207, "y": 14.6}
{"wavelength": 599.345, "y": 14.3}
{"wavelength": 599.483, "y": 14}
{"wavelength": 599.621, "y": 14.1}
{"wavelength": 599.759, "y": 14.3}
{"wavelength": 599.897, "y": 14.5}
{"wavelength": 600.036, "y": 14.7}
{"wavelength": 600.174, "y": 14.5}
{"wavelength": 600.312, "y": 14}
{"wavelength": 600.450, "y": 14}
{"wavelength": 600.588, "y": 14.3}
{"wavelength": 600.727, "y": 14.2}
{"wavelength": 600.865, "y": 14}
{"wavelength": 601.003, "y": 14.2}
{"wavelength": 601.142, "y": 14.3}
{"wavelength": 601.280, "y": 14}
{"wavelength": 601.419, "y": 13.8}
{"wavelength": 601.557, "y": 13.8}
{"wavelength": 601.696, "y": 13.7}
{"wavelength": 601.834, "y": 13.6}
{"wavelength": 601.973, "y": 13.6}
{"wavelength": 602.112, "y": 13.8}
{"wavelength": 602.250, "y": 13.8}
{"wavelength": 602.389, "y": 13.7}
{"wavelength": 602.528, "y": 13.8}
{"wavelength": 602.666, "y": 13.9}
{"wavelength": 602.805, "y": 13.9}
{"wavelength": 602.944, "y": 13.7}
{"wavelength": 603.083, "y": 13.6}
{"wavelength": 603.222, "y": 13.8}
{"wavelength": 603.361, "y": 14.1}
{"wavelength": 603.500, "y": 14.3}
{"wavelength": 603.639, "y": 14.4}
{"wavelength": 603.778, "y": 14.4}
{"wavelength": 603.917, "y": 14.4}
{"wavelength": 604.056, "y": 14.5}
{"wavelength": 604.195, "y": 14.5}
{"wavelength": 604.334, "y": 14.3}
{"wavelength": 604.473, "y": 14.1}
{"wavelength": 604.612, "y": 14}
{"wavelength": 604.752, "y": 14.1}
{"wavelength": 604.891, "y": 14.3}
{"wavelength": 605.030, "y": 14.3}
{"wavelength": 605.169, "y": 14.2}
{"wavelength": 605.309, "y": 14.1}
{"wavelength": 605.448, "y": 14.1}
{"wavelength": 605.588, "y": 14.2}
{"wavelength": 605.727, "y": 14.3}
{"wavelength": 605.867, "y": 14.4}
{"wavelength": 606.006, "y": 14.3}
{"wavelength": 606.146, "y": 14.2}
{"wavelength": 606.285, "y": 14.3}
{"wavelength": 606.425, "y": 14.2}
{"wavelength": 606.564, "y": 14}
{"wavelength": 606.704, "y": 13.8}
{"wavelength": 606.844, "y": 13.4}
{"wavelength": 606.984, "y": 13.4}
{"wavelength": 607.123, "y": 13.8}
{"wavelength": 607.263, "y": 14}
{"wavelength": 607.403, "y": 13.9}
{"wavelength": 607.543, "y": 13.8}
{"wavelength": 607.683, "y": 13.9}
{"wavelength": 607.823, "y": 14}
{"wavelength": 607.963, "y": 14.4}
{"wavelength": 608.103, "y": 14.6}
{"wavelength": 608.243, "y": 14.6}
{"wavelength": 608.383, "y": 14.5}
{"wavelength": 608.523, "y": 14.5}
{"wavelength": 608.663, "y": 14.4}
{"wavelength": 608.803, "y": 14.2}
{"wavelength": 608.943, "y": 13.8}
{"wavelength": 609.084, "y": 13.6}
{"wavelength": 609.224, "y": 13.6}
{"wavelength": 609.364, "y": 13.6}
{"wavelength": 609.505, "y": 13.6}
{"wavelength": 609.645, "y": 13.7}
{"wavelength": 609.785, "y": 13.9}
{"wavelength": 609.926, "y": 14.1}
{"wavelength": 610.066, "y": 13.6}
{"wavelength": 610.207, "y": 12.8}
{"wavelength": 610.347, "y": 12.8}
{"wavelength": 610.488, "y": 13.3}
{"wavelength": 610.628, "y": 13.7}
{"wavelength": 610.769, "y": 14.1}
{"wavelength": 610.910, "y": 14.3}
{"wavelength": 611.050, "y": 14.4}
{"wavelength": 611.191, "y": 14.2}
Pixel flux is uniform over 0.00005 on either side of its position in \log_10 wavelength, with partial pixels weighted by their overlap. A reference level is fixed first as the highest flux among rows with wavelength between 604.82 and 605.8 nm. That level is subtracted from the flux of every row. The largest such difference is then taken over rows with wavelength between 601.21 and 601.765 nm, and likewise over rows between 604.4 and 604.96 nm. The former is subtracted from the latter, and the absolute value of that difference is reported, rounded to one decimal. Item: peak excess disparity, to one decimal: 0.3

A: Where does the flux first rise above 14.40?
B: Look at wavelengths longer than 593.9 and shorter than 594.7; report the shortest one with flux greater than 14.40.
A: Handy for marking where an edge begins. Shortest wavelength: 593.987 nm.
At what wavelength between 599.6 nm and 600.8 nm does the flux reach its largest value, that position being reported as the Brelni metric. 600.036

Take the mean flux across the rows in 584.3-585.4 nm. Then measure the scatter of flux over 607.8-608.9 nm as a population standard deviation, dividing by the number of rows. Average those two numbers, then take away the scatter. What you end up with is 7.20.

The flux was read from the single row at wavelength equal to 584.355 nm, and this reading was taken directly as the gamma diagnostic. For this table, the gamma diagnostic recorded 14.2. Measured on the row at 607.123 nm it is 13.8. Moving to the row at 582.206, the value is 14.4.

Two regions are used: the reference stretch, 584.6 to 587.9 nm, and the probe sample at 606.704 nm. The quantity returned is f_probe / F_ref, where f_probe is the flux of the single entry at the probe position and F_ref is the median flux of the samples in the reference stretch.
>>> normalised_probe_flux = 0.945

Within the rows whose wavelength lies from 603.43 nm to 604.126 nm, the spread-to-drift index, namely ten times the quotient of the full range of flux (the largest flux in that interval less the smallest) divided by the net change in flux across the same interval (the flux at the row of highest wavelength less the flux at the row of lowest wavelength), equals 10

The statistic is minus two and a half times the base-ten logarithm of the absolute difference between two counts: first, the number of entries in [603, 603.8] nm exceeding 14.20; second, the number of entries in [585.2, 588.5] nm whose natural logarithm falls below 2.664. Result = -1.9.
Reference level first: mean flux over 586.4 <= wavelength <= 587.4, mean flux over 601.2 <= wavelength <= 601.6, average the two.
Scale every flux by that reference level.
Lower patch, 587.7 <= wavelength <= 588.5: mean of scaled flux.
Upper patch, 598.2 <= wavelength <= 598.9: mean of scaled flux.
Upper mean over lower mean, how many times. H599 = 0.95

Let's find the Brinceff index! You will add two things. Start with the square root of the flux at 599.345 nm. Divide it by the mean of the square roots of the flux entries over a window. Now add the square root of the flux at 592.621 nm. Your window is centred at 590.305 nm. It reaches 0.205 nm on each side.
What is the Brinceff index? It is 4.84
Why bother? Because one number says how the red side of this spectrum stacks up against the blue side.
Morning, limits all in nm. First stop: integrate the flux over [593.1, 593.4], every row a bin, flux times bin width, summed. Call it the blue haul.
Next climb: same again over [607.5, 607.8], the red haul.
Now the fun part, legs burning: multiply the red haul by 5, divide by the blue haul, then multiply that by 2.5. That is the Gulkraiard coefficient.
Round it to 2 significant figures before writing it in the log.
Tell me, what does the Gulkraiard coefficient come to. 12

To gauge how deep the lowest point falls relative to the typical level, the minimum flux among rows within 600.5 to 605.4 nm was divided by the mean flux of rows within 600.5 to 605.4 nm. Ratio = 0.97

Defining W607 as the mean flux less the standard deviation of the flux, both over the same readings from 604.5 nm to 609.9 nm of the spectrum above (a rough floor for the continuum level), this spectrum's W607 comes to 13.73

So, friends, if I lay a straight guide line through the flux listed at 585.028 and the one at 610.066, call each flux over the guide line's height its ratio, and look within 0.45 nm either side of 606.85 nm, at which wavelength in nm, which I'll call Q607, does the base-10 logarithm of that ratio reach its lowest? 606.844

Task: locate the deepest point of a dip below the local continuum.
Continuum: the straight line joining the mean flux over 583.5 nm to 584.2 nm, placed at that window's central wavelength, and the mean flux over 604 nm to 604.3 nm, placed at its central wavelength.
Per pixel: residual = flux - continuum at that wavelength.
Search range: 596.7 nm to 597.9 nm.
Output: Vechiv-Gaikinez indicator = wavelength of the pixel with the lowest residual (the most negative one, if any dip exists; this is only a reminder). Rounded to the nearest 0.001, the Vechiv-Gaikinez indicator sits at 597.416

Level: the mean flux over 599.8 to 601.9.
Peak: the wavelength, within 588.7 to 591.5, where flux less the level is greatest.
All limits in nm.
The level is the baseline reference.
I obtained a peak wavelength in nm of 591.258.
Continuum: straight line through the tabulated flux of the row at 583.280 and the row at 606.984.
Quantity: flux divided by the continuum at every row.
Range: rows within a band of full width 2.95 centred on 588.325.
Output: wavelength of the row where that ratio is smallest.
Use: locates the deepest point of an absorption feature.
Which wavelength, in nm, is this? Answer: 588.948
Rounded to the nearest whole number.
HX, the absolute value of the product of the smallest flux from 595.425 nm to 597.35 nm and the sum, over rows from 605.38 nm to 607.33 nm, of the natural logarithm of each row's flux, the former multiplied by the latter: 510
